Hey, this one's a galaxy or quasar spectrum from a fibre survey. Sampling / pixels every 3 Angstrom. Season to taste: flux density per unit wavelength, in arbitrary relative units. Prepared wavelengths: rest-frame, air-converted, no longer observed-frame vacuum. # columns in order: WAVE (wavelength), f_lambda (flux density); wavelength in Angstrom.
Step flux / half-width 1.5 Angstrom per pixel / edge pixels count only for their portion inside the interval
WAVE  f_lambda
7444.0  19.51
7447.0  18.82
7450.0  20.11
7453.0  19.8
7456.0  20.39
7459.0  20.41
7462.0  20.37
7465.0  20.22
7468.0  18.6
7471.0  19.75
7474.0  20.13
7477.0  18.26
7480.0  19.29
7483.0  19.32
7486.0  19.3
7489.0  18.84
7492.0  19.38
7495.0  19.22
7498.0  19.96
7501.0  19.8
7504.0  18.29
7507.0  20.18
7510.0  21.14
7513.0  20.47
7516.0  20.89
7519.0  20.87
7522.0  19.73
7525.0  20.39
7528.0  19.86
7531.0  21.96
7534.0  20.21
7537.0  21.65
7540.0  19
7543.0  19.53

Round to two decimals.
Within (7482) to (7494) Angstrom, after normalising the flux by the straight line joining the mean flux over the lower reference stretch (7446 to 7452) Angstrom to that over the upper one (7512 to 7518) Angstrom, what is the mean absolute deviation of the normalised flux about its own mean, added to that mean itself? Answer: 0.96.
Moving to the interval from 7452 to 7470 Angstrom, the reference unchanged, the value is 1.04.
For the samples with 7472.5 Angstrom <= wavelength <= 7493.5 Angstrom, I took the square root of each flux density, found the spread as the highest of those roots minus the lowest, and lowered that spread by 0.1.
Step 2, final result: 0.11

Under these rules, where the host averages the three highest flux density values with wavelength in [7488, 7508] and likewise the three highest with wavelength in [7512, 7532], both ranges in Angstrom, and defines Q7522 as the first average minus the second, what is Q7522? -1.3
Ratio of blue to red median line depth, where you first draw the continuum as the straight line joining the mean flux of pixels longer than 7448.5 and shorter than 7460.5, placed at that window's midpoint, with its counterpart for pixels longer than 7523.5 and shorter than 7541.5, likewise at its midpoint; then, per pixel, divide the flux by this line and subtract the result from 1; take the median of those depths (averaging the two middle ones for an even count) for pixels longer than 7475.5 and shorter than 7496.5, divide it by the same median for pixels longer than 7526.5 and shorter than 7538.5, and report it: -2.5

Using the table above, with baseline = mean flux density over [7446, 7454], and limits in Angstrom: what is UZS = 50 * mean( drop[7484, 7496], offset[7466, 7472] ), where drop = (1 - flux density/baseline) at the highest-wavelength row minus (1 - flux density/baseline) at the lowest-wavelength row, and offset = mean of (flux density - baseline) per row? -10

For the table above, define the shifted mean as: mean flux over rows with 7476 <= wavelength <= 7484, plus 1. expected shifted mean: 20.0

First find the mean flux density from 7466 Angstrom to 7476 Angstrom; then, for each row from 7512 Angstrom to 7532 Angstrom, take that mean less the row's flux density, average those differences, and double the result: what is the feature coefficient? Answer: -2.2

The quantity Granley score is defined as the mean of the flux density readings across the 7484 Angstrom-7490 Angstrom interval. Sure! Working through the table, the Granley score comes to 19.1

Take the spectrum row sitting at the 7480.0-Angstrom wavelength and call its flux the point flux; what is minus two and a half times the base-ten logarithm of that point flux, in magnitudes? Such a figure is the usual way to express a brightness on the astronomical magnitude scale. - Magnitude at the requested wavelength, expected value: -3.21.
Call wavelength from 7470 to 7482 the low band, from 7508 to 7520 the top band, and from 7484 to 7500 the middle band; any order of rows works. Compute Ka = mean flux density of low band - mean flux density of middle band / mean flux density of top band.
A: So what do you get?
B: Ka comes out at 18.4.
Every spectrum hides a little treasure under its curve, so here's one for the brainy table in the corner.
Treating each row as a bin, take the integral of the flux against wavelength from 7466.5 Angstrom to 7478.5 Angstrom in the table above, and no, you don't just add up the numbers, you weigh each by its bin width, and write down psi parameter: 230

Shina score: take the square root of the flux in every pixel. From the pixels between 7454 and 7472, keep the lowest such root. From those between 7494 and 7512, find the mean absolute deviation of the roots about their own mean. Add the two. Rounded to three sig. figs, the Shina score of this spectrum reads 4.39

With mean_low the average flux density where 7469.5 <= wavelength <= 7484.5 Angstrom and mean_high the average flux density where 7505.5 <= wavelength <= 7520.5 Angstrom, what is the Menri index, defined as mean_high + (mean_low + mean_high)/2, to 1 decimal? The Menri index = 40.7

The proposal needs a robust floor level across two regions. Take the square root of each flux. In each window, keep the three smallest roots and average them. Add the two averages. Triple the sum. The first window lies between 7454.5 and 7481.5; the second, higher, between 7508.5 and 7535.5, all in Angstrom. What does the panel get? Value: 26.4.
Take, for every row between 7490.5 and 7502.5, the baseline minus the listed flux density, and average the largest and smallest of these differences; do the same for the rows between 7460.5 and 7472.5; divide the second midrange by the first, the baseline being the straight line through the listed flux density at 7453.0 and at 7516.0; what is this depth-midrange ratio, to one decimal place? 0.5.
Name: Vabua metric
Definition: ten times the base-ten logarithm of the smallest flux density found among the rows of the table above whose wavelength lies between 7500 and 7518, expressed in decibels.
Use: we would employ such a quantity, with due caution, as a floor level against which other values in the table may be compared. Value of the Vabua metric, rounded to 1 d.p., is 12.6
